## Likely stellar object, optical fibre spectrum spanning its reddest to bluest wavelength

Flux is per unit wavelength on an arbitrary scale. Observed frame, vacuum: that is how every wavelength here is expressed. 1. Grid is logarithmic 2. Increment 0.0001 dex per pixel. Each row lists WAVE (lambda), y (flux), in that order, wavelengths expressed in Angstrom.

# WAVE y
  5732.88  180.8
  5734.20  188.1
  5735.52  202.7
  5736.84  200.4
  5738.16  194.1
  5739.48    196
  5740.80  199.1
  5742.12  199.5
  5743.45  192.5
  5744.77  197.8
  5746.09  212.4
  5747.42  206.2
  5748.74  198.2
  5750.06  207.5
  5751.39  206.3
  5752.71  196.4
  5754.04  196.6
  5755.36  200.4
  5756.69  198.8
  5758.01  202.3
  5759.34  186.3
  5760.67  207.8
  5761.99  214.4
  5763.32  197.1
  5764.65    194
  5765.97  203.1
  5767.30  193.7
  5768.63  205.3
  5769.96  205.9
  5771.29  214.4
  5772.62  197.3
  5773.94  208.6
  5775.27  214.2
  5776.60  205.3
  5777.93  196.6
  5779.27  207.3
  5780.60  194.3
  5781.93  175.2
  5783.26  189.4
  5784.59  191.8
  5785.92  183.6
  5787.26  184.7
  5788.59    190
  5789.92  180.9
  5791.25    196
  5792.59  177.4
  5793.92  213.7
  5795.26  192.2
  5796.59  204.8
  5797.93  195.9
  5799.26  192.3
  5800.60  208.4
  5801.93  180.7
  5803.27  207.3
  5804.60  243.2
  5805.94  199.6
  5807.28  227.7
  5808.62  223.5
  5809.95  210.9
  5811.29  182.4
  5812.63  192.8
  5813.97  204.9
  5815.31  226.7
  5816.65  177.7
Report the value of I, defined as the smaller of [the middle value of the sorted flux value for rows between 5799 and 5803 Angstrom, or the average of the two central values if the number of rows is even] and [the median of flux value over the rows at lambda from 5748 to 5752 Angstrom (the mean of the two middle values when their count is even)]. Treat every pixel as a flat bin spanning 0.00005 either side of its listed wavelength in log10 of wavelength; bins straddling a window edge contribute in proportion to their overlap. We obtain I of 192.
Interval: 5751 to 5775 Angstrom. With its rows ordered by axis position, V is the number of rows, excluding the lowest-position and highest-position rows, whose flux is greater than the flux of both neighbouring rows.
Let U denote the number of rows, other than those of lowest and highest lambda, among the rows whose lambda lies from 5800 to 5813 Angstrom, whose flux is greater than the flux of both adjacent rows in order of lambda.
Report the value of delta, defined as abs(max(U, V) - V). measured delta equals 0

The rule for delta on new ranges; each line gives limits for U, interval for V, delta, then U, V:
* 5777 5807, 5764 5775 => 6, 8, 2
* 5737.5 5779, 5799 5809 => 6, 9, 3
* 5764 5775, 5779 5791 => 0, 2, 2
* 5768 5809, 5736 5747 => 10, 11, 1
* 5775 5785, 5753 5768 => 0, 1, 4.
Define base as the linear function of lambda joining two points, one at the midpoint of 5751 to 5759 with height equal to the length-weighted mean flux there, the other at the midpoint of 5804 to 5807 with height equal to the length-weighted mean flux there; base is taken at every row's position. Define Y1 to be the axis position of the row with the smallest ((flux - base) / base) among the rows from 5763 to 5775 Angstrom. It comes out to 5767.30 Angstrom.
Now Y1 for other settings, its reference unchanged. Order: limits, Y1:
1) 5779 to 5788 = 5781.93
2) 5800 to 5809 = 5801.93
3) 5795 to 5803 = 5801.93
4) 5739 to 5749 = 5743.45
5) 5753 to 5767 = 5759.34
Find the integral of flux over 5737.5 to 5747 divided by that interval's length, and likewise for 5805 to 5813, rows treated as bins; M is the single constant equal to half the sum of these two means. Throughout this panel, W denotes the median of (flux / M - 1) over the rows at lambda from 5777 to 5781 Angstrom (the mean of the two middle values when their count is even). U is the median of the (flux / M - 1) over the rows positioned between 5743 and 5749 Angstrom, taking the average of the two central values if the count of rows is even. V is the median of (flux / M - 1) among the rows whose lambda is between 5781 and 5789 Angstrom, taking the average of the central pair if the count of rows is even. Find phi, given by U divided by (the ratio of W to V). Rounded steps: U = -0.025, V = -0.08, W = -0.03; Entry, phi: -0.061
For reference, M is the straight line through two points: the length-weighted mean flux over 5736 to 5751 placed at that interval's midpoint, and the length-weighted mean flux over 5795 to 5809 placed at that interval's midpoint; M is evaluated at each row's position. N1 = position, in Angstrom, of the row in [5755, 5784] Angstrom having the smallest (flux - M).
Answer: 5781.93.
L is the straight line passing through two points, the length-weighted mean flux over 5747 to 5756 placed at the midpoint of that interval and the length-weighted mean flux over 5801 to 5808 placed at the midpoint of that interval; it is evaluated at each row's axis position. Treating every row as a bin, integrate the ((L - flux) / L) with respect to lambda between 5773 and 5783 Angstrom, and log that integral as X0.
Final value 0.3 Angstrom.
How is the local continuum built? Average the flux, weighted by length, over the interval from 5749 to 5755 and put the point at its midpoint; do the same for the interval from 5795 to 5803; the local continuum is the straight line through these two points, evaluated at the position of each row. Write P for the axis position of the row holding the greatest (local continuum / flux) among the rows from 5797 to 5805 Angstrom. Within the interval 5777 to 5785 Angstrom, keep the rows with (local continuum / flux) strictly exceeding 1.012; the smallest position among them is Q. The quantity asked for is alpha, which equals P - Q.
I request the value 21.3 Angstrom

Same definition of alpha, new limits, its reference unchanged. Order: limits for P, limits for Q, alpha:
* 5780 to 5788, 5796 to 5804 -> -17.3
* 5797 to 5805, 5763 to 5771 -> 38.6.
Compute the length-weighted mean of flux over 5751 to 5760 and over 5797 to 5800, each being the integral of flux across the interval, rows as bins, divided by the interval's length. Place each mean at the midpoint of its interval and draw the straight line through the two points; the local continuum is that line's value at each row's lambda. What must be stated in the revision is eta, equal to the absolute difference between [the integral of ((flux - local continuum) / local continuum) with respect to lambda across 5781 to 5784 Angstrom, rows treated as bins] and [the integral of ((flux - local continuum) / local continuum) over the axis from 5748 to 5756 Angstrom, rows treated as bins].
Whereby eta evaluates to 0.30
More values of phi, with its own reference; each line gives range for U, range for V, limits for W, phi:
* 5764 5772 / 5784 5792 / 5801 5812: -0.012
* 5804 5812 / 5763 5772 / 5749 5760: 0.004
